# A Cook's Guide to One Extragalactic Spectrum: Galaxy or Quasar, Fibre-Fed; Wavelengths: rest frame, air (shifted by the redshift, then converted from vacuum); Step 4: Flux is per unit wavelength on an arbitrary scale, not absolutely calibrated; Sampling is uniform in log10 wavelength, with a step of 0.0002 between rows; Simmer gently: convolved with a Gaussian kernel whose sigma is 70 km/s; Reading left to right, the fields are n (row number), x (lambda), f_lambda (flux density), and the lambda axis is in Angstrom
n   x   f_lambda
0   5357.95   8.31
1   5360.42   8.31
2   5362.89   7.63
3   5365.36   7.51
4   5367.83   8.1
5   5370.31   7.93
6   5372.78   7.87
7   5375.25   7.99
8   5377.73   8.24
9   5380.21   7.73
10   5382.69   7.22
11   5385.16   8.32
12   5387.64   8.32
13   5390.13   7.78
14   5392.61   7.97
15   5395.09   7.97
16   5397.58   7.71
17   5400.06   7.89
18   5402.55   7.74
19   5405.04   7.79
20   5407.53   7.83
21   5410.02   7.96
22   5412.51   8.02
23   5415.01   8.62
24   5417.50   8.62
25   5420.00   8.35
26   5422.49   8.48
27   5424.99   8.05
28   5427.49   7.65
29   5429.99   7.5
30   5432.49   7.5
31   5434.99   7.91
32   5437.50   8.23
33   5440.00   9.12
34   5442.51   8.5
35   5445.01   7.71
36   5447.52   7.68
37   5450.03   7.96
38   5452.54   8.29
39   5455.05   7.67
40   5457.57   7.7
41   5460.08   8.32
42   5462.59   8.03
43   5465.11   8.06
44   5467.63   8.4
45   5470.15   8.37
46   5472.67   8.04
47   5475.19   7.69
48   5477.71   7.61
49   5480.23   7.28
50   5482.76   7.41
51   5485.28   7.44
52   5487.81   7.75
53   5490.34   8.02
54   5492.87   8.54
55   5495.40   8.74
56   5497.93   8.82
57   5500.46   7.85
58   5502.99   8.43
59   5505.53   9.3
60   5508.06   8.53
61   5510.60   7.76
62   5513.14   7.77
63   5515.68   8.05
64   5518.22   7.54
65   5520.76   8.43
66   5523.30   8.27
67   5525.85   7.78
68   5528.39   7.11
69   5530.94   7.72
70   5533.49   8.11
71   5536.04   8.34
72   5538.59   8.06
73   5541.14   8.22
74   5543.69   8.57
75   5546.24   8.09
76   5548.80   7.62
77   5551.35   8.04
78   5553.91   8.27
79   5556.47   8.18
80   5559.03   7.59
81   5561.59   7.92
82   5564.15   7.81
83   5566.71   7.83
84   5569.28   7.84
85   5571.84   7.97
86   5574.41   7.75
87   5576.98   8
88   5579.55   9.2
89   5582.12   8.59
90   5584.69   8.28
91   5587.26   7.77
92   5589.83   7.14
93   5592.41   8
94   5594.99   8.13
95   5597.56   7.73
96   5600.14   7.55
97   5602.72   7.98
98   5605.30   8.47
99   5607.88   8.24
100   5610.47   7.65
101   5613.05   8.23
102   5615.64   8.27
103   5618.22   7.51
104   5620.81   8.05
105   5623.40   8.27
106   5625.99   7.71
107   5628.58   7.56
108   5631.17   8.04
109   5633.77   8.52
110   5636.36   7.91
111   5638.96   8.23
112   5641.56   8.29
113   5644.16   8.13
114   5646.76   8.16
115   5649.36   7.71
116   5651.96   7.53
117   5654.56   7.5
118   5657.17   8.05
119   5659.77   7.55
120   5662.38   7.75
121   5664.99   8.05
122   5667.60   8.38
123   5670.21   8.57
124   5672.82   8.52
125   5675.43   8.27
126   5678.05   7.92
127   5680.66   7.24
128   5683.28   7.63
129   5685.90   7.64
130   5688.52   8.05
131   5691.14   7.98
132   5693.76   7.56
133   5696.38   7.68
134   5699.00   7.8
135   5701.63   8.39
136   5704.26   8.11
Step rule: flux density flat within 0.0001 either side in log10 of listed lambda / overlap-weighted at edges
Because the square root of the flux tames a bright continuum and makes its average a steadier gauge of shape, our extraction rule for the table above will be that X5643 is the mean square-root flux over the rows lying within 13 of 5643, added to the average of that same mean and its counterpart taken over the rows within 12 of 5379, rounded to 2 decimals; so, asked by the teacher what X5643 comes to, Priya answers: 5.65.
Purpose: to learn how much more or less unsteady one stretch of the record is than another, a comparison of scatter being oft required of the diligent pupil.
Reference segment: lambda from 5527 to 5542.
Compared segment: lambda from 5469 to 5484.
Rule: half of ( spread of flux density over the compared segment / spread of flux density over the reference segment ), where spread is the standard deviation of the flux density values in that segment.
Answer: 0.45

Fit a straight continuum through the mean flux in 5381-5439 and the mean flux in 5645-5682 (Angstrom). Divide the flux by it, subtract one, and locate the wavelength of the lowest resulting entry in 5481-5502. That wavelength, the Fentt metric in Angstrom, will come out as 5482.76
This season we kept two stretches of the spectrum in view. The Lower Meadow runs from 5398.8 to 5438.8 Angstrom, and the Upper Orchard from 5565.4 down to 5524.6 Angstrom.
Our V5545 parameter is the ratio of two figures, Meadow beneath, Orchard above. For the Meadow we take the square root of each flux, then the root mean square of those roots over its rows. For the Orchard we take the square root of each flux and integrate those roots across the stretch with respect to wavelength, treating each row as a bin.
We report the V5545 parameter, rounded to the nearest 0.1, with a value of 40.7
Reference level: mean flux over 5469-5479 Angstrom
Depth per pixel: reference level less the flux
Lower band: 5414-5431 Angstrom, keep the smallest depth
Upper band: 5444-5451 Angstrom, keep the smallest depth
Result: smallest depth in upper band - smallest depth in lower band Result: 0.66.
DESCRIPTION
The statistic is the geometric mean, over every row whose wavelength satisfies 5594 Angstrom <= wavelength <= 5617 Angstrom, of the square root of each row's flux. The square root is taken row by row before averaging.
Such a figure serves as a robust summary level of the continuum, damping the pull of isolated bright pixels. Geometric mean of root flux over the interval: 2.83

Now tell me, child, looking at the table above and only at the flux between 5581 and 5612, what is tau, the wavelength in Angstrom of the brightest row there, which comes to 5582.12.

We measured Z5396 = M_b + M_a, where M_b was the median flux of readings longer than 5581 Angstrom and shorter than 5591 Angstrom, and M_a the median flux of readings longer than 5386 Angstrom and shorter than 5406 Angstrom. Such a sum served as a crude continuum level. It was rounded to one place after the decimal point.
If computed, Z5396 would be 15.9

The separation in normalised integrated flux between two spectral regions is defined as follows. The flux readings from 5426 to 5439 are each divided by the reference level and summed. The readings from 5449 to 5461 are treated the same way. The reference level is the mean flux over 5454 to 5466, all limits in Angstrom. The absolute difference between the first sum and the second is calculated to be 0.14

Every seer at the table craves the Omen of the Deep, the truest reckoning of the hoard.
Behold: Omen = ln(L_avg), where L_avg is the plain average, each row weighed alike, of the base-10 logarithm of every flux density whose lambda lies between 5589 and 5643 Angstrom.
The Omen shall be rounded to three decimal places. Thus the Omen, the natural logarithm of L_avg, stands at -0.104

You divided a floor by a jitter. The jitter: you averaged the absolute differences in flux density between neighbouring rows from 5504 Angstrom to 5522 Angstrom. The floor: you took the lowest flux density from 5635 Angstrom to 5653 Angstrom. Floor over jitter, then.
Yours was 14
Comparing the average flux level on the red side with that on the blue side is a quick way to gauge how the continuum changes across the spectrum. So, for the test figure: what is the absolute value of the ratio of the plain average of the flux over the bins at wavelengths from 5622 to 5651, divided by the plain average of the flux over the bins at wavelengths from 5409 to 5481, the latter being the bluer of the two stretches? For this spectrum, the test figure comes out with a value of 1.00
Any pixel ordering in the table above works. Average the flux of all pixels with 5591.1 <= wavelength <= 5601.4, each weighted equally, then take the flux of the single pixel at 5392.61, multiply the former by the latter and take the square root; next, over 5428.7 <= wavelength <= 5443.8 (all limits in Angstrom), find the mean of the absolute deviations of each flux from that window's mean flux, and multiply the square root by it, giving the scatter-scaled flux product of 3.9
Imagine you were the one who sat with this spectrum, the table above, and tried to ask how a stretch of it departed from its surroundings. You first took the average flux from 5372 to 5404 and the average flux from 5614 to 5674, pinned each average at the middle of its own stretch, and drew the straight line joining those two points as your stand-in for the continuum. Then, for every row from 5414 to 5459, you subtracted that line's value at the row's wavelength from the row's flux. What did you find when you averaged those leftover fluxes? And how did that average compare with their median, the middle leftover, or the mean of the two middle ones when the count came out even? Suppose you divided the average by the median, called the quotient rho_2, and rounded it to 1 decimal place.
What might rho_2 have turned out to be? 2.0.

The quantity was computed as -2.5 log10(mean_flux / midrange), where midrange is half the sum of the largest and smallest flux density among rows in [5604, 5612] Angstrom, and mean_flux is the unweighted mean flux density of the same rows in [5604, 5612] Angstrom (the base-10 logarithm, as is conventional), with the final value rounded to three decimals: -0.008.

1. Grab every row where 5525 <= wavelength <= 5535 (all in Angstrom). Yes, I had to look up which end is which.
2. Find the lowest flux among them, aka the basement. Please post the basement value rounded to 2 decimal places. 7.11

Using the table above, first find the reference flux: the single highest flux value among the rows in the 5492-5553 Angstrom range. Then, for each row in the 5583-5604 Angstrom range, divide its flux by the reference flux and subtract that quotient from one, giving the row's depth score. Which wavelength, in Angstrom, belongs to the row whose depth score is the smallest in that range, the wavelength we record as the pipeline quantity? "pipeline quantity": 5584.69 Angstrom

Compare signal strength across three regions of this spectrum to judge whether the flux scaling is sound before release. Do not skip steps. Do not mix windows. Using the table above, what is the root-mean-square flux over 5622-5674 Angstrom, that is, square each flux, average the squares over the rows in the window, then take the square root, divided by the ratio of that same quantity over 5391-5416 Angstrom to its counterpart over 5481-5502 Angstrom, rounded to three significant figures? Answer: 8.16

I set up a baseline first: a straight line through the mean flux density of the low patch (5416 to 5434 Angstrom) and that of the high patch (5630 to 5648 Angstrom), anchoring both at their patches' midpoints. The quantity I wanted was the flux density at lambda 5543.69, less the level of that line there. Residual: 0.46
